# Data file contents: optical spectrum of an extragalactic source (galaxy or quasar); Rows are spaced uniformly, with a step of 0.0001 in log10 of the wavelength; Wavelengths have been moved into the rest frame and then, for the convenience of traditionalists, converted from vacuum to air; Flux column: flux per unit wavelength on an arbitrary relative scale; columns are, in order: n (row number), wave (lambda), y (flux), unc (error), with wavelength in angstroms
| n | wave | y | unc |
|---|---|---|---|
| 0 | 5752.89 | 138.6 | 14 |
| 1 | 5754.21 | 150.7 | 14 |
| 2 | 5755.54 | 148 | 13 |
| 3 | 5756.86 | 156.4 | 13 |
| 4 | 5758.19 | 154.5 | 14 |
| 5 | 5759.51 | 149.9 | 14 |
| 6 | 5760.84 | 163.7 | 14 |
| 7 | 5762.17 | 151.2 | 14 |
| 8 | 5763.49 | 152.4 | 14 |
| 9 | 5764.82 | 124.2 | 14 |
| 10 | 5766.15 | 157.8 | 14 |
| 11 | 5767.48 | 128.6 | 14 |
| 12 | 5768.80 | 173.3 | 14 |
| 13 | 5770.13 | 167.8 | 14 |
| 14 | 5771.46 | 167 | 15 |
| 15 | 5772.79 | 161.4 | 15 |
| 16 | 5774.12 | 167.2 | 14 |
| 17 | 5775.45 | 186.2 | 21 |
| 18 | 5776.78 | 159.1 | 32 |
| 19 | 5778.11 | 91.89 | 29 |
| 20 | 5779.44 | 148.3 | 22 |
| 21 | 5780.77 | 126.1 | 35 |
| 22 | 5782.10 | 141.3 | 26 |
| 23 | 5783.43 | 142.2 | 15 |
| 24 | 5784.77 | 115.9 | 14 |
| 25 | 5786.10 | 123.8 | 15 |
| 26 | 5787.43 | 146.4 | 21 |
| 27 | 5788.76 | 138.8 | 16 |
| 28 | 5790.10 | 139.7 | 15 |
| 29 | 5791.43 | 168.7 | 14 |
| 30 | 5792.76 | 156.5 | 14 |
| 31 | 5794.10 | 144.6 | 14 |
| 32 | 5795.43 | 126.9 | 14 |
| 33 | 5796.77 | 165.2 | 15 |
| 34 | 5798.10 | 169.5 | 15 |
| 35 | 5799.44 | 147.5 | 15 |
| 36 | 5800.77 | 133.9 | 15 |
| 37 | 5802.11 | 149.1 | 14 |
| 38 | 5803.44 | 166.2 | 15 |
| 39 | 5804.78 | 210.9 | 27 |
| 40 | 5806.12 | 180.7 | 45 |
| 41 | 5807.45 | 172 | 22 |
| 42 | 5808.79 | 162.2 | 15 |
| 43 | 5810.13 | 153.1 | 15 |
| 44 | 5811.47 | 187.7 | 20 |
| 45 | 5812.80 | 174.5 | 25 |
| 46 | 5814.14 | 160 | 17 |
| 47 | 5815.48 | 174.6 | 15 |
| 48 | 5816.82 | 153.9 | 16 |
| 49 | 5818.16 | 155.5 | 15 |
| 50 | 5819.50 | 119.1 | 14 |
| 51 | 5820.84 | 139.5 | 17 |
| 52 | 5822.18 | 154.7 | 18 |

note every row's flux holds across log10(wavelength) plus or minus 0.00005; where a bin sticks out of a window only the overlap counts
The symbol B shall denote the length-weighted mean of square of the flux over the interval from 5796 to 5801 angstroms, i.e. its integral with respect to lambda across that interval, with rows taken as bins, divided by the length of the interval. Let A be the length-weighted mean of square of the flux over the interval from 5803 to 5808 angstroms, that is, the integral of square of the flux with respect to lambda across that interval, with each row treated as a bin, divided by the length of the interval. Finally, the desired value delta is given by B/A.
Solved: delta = 0.72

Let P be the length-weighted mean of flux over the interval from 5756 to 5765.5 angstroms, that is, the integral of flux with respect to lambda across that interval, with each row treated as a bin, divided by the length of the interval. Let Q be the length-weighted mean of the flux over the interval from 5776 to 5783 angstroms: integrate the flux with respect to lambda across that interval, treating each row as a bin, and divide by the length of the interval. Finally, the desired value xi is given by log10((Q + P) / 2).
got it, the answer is 2.15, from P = 150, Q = 135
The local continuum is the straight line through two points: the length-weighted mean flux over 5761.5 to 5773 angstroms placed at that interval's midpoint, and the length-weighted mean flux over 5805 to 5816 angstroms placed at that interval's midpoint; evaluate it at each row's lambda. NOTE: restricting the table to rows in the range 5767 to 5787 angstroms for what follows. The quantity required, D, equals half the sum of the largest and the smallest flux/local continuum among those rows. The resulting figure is 0.88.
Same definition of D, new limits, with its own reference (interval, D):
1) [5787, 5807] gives 1.00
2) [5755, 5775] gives 0.97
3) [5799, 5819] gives 1.02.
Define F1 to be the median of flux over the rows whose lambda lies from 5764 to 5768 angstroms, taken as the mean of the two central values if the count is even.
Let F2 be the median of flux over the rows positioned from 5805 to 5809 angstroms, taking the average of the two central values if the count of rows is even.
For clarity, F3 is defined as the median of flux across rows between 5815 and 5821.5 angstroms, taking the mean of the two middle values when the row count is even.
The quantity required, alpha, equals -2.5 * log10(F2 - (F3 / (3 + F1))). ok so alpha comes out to -5.58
